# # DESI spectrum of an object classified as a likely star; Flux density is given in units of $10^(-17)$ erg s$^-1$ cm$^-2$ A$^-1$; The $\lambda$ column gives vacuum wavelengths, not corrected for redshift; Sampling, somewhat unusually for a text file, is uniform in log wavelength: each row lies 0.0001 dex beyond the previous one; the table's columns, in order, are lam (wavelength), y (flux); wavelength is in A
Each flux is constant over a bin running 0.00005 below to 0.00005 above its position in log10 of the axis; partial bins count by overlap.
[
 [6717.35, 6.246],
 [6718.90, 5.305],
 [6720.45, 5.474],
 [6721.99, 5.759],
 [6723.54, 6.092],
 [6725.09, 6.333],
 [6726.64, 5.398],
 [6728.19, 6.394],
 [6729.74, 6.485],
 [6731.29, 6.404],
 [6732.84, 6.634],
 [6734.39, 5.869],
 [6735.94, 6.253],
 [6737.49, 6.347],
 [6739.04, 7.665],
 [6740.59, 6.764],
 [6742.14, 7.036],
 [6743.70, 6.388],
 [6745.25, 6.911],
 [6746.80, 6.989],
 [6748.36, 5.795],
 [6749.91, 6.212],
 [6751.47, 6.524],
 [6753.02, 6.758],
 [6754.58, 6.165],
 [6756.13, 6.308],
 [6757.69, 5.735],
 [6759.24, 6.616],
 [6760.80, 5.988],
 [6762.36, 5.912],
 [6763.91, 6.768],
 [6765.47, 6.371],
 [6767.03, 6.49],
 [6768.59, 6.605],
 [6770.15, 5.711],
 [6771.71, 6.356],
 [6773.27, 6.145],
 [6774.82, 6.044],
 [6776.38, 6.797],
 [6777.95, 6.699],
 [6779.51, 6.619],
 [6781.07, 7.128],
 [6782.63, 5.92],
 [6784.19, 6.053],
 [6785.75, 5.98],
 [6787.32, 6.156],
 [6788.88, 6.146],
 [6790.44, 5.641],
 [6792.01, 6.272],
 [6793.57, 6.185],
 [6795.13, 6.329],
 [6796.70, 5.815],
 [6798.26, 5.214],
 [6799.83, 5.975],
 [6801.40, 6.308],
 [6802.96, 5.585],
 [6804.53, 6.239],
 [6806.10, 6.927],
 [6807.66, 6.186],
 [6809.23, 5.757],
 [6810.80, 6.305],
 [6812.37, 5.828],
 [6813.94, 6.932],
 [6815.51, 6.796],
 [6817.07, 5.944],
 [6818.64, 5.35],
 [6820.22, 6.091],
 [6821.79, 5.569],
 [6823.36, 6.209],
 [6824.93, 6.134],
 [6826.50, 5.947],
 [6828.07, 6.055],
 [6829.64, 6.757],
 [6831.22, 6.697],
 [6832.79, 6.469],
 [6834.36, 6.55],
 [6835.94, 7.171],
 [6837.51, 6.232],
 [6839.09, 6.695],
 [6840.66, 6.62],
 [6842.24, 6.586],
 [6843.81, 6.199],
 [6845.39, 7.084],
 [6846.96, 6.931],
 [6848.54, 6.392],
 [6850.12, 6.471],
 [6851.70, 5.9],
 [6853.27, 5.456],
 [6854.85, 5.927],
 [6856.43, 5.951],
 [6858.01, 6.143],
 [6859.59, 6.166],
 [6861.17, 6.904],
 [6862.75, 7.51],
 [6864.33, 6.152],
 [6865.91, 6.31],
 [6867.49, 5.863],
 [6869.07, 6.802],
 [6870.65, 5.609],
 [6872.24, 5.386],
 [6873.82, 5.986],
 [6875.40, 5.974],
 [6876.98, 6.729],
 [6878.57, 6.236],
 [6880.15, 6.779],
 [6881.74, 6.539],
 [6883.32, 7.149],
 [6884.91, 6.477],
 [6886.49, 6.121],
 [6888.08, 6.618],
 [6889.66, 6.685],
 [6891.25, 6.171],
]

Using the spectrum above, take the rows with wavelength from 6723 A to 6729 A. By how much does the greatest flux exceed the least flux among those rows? 1.00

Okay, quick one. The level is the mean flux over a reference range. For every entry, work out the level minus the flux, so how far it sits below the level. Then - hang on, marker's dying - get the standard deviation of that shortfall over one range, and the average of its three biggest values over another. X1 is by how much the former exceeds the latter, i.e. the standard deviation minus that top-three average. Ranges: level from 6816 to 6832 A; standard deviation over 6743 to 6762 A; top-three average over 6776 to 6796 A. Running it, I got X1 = 0.2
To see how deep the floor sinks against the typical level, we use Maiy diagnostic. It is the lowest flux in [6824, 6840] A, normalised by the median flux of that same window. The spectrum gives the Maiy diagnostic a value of 0.914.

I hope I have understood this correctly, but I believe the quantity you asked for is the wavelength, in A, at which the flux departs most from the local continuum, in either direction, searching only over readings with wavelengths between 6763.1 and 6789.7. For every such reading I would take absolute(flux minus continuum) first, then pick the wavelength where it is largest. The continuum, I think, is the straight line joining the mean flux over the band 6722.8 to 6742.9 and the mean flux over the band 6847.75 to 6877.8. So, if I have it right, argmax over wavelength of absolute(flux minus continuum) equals 6781.07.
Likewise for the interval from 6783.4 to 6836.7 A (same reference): 6798.26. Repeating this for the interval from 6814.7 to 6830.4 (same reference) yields 6818.64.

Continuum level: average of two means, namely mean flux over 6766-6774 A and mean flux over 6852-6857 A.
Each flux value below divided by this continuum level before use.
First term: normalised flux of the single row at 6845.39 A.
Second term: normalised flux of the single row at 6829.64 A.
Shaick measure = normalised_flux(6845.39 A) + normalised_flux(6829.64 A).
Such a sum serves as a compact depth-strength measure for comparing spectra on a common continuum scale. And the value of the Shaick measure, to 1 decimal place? 2.3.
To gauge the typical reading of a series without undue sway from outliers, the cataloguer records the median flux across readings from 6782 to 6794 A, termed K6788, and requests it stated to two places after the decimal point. 6.10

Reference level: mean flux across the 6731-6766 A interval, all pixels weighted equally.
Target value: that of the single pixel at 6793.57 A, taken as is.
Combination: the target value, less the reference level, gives -0.3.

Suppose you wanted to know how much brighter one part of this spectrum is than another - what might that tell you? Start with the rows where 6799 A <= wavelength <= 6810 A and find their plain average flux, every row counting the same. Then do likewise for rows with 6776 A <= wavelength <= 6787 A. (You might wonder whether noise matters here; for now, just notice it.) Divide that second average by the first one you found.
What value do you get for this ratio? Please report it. 1.05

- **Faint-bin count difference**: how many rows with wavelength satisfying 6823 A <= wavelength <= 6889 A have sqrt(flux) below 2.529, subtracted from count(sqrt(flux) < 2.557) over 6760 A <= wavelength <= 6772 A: -16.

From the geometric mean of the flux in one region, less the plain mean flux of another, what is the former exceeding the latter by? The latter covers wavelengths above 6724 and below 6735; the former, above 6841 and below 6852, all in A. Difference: 0.28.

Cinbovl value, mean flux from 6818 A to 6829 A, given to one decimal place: 5.9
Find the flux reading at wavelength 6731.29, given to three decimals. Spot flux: 6.404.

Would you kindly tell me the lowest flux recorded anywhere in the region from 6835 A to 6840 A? 6.232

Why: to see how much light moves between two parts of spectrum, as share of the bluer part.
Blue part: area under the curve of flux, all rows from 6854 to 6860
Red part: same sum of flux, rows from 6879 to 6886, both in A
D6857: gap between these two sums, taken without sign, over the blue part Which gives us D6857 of 0.11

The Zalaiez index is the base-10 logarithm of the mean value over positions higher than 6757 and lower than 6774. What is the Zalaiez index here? 0.796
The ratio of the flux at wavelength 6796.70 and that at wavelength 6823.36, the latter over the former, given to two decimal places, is 1.07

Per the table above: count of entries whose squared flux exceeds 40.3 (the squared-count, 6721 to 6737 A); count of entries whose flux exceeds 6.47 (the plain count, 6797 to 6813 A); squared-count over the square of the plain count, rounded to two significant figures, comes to 4.0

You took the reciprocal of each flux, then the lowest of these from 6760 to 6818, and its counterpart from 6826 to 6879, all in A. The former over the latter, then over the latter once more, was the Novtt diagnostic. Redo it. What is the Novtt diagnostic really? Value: 7.91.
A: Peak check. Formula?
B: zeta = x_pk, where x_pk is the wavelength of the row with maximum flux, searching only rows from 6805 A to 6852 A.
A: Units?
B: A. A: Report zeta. 6835.94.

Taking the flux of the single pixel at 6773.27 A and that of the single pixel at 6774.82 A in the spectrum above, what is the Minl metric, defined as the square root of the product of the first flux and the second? 6.09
